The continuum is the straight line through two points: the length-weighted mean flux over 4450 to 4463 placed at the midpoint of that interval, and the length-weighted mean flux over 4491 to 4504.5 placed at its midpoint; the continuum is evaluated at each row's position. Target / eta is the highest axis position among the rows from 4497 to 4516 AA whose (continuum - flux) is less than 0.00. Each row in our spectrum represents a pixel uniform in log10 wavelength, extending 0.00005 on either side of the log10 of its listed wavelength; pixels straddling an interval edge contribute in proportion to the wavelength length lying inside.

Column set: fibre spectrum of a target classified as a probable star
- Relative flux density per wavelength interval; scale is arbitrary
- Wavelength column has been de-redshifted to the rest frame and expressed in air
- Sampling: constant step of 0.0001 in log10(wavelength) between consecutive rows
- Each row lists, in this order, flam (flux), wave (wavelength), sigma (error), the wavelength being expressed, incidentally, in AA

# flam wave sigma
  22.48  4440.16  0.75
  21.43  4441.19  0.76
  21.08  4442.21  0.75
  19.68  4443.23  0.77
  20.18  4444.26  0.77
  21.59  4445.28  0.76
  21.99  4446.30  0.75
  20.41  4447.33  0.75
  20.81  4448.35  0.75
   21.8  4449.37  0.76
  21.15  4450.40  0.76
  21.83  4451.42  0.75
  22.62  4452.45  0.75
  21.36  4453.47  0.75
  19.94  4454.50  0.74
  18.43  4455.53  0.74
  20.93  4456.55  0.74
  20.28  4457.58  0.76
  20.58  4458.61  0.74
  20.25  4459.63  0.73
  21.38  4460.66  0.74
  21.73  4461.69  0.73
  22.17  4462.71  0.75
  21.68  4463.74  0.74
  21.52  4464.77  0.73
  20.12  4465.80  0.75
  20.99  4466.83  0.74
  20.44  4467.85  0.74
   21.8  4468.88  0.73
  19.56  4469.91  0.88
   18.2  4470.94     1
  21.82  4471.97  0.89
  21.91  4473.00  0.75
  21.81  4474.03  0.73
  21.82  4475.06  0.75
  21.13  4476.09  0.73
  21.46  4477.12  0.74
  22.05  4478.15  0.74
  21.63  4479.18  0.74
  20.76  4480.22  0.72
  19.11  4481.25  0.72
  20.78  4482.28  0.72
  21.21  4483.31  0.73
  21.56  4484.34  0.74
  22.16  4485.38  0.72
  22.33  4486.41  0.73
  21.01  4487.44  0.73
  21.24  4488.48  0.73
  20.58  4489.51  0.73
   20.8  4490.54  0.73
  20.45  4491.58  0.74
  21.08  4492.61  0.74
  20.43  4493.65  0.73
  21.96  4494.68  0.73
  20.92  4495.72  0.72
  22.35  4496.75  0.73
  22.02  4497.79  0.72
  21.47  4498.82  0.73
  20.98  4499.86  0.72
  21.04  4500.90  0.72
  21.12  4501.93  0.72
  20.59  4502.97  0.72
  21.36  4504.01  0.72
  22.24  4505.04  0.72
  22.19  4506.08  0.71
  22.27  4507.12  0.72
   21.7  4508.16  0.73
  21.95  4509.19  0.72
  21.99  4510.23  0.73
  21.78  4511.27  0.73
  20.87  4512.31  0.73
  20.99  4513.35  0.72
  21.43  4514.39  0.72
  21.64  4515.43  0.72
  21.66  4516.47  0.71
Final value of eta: 4515.43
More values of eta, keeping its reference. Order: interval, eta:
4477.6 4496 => 4494.68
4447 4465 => 4464.77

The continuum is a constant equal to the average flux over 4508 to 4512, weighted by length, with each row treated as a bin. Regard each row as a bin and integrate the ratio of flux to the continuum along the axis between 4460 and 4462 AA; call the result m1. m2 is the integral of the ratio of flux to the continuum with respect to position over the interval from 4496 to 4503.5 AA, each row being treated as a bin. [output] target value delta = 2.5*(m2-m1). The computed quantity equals 13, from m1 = 2.0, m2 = 7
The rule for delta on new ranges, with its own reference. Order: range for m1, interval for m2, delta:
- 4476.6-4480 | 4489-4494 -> 3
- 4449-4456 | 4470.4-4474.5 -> -7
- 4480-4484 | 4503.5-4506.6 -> -2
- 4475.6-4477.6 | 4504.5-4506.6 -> 0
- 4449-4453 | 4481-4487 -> 5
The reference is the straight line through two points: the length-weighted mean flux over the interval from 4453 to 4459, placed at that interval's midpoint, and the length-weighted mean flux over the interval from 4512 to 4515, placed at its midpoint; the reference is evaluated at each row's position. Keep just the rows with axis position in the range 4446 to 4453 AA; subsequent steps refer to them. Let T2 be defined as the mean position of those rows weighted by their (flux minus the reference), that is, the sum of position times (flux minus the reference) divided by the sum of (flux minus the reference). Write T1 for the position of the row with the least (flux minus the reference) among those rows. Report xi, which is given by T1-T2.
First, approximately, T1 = 4447.33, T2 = 4449.9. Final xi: -2.5 AA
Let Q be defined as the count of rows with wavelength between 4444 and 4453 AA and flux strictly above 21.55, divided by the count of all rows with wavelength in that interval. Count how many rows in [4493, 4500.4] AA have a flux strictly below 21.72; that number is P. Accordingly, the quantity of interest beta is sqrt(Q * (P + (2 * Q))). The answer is 1.69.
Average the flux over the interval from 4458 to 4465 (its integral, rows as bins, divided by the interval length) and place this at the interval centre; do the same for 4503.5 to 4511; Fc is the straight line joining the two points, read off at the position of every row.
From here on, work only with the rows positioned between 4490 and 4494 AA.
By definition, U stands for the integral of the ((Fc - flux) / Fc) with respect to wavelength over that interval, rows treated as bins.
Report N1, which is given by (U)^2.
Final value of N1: 0.037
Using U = 0.19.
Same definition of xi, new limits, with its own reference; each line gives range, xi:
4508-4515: 2.5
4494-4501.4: 3.0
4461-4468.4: 2.4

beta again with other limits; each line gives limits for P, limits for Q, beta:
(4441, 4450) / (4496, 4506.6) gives 1.77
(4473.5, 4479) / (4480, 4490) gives 0.88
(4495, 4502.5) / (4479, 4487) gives 1.73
